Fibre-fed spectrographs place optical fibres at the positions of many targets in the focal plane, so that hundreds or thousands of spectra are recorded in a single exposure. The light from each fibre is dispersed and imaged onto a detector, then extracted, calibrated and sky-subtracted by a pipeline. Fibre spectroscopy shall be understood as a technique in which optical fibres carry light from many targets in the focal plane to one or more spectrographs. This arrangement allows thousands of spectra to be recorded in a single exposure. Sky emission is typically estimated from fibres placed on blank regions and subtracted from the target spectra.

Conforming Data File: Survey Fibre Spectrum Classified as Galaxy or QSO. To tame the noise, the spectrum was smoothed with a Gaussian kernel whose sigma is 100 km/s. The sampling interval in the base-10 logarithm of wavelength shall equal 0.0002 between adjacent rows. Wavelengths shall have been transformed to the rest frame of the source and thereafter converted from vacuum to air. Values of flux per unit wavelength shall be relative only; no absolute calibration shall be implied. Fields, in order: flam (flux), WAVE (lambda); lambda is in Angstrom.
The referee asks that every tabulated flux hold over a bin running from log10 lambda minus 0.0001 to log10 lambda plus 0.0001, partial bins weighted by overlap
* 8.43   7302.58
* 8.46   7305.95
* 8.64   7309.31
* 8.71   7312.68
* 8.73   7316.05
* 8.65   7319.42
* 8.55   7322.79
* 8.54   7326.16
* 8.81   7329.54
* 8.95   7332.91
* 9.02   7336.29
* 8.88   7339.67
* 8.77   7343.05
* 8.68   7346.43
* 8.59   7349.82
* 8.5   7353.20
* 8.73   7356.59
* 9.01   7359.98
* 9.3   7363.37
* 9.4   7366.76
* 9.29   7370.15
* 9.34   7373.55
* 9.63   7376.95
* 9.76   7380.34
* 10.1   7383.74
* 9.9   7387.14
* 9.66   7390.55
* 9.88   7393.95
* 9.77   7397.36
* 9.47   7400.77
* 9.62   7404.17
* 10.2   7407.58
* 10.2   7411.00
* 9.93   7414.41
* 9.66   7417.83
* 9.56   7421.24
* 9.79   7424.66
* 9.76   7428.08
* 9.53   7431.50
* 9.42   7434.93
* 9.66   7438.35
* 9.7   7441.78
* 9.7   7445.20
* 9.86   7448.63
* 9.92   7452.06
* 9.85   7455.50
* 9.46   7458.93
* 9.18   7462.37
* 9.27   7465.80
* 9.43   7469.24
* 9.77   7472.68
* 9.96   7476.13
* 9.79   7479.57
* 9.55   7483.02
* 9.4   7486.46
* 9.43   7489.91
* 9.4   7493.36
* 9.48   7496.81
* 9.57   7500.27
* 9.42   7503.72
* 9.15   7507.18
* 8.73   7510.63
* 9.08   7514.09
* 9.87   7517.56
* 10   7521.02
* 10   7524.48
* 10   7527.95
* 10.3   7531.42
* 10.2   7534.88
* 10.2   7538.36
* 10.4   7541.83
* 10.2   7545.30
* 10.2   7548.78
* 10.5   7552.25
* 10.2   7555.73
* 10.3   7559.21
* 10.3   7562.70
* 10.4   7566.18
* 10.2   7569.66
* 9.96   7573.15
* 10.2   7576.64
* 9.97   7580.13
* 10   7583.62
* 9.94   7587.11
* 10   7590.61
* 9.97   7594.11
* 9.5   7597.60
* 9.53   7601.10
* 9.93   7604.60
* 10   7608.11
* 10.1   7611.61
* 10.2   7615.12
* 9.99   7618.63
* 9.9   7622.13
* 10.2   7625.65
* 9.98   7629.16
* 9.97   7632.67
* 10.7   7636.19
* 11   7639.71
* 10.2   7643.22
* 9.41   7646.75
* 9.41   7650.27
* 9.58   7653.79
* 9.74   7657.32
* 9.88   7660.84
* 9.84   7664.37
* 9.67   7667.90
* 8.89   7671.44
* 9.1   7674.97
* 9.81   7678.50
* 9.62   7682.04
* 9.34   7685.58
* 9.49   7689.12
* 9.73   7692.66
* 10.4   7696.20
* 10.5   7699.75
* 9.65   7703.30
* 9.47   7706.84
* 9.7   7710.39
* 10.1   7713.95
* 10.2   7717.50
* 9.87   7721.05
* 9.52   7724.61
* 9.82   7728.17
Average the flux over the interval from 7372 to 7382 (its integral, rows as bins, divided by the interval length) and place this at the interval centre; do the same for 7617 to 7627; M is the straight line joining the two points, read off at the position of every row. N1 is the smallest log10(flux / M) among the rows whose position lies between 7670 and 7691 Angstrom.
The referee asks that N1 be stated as -0.056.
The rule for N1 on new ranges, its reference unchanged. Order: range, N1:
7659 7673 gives -0.056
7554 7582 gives 0.001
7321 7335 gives -0.046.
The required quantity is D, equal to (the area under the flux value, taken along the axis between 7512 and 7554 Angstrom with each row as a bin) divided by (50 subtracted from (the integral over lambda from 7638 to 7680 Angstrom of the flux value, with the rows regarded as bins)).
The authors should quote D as 1.18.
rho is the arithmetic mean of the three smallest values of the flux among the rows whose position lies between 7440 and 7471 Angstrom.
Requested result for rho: 9.3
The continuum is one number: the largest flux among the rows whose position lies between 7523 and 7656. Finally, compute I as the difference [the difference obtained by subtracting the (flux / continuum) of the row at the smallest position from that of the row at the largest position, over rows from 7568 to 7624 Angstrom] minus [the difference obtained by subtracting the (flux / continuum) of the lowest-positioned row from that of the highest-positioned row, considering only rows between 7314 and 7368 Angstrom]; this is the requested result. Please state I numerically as -0.09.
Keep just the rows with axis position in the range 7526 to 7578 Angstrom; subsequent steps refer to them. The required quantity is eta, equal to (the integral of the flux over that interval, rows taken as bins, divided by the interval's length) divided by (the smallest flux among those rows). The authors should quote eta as 1.03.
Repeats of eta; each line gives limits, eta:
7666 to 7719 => 1.09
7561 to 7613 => 1.05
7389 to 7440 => 1.03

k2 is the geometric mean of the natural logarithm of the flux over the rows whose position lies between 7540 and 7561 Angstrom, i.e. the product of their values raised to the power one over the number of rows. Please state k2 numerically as 2.33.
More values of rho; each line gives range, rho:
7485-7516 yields 9.0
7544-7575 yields 10.1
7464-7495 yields 9.4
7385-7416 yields 9.6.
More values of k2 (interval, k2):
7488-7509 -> 2.24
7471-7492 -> 2.27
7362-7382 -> 2.25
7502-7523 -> 2.24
